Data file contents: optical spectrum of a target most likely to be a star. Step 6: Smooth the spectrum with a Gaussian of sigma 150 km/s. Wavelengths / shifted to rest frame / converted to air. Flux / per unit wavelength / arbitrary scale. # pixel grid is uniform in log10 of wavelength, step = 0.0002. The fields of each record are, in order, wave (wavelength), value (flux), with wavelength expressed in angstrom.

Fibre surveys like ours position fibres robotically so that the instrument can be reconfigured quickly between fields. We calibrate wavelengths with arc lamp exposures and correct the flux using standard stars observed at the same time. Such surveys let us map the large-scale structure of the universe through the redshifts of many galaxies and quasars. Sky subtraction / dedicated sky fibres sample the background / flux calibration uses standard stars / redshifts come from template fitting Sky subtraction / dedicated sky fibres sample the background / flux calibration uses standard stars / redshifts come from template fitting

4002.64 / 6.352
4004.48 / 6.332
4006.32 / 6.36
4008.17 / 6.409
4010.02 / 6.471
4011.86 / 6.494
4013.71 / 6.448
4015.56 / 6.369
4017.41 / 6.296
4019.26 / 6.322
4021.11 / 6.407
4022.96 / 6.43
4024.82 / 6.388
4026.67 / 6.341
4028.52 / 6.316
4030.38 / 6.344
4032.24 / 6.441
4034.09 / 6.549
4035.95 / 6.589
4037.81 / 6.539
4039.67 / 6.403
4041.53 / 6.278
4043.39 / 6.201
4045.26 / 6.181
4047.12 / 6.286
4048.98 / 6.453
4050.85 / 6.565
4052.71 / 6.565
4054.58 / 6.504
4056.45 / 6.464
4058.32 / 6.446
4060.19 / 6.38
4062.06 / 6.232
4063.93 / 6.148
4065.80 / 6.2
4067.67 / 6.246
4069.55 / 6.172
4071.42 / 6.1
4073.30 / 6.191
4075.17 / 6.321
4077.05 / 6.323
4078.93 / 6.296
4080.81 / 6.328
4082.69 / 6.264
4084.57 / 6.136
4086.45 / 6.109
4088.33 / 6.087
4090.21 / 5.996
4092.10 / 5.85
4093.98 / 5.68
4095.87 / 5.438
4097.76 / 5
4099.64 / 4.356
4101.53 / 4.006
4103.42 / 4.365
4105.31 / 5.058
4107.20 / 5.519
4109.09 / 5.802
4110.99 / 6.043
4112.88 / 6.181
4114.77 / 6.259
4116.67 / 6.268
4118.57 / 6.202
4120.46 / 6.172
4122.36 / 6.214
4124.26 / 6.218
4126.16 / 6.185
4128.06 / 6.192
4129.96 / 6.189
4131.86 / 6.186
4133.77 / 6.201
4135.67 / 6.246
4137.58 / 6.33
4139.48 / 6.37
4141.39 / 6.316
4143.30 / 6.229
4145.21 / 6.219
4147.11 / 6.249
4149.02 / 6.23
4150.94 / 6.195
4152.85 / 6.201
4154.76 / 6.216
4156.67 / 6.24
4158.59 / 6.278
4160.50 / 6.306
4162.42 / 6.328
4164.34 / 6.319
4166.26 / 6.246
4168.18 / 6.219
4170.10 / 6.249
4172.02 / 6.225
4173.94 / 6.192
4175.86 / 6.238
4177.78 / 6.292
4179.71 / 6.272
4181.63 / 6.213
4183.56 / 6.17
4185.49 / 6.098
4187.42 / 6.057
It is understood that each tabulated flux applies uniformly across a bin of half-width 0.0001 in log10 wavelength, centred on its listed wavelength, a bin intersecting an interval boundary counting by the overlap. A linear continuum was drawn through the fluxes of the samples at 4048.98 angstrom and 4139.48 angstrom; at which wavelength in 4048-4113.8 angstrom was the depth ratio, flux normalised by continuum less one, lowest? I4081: 4101.53 angstrom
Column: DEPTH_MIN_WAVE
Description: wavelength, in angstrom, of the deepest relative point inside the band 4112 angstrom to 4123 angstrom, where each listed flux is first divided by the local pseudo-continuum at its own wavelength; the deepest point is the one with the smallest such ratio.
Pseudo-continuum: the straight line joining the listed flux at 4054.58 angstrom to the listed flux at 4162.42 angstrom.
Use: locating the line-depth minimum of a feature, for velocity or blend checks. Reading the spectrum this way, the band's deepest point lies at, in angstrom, 4112.88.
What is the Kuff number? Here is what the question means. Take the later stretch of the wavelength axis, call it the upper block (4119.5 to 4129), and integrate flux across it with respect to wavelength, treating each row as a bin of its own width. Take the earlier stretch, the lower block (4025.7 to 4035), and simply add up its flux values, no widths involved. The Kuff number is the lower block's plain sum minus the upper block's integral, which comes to -26.9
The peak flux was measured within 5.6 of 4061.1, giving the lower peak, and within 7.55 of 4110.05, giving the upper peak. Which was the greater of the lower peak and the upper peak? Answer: 6.46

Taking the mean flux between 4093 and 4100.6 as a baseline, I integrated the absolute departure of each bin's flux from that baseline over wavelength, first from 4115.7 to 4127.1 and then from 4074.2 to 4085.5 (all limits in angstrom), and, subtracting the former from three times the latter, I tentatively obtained 26.8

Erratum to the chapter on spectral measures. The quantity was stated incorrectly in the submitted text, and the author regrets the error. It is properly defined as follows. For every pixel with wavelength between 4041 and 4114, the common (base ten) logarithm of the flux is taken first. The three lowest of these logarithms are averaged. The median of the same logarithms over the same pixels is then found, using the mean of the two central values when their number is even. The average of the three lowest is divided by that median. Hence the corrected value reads 0.79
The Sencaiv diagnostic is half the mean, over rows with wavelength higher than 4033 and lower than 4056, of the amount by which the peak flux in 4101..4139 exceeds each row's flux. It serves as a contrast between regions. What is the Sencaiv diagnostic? -0.048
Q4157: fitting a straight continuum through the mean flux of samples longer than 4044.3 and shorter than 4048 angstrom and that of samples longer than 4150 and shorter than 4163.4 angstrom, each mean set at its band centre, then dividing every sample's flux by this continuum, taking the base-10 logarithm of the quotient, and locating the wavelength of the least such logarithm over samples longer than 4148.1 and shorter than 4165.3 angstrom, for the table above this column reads 4150.94 angstrom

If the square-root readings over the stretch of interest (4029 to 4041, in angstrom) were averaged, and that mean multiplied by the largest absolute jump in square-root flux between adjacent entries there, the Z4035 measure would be 0.07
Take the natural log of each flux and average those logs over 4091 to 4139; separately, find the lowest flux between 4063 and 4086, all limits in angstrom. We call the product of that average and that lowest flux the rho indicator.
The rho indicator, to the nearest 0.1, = 10.6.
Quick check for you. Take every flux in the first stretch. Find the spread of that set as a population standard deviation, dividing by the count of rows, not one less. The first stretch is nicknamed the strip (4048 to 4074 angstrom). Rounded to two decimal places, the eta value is 0.16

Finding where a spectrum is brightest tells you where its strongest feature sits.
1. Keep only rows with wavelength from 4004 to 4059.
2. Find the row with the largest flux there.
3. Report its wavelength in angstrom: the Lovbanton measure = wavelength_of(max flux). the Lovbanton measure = 4035.95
